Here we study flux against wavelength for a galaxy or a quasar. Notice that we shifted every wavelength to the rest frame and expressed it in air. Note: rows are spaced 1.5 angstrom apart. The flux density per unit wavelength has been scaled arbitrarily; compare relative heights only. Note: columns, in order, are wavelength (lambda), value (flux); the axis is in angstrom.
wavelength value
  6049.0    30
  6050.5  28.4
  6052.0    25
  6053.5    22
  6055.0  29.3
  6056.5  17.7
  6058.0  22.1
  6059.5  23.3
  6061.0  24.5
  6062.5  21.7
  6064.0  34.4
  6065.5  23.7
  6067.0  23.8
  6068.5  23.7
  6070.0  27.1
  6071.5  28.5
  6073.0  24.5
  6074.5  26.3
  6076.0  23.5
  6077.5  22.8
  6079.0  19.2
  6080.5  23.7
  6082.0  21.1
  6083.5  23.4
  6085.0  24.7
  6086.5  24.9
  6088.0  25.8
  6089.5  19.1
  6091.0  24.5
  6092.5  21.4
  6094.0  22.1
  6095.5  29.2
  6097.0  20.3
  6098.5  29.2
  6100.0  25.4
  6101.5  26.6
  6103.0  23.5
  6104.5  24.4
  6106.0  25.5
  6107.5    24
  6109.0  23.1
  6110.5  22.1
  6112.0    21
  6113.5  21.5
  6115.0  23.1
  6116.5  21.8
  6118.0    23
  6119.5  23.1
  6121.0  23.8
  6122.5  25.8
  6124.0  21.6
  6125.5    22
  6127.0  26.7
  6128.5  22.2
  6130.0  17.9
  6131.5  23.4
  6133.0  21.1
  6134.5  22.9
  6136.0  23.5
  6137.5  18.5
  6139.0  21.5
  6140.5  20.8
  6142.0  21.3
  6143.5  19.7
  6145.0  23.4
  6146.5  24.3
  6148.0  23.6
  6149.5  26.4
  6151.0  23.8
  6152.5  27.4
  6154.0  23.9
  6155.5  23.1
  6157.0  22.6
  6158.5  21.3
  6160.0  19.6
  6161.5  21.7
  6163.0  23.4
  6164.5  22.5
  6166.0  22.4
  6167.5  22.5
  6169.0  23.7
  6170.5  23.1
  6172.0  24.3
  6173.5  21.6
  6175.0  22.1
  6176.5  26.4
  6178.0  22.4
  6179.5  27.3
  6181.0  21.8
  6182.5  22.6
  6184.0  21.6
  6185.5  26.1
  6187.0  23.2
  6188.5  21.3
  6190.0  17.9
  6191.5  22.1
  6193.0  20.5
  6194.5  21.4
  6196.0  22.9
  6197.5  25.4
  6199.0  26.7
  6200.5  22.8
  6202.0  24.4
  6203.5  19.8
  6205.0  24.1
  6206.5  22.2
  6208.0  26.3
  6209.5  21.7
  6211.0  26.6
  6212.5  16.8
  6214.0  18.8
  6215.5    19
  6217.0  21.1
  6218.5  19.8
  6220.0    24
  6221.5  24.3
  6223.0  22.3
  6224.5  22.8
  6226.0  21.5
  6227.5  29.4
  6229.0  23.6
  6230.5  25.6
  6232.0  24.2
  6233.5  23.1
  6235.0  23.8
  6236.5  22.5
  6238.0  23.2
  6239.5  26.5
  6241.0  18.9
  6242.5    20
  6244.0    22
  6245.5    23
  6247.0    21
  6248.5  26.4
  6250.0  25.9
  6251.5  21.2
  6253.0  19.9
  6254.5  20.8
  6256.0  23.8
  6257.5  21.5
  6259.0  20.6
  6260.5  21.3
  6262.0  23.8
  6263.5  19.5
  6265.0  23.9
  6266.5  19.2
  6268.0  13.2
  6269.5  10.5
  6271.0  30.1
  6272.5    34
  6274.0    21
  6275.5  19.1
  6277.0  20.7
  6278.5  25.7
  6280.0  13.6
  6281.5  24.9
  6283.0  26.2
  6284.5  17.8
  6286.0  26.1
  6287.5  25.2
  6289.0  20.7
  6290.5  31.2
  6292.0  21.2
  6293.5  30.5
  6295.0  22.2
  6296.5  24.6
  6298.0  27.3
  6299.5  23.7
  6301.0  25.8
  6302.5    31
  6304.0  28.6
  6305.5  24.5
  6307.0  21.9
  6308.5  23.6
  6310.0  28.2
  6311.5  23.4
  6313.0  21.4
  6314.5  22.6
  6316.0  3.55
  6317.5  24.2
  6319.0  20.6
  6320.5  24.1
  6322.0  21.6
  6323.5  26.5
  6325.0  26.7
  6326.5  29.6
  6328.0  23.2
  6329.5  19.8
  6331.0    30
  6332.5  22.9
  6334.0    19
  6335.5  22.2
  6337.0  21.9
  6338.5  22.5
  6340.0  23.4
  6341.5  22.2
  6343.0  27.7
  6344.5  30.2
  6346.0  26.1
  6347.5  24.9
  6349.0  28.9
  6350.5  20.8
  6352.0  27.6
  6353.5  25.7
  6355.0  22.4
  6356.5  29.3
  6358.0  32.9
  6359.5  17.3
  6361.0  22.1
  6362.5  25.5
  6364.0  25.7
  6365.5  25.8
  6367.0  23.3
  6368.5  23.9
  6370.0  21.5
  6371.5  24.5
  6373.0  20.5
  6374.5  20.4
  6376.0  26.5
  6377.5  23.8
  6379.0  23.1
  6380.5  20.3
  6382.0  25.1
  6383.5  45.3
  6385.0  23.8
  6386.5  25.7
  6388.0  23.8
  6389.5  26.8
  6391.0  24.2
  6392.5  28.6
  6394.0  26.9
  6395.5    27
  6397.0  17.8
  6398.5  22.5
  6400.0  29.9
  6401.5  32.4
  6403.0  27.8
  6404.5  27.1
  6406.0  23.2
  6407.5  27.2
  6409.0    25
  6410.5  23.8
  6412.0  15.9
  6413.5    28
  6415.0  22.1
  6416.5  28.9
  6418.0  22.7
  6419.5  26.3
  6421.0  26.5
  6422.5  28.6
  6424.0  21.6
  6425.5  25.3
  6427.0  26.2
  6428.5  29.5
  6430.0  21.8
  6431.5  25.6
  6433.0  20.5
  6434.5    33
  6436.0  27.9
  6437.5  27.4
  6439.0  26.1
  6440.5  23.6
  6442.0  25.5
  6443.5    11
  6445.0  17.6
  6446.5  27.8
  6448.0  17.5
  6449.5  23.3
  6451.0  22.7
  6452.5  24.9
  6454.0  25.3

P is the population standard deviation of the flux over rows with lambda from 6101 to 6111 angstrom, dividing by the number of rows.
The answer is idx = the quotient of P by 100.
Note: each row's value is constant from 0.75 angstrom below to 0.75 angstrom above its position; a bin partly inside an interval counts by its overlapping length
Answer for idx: 0.014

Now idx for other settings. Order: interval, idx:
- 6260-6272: 0.058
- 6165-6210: 0.021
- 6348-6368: 0.039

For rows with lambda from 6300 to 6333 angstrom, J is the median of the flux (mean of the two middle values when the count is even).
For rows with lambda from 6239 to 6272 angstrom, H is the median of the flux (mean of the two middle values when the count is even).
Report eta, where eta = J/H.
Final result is 1.12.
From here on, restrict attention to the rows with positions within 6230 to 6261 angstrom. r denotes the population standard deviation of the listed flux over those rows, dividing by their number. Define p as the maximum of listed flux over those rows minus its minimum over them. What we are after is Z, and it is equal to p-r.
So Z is 5.4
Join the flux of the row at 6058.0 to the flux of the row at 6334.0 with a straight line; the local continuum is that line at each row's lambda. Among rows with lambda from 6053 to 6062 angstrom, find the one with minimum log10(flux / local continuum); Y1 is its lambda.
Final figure 6056.5 angstrom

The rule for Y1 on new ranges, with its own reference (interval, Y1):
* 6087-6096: 6089.5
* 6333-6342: 6334.0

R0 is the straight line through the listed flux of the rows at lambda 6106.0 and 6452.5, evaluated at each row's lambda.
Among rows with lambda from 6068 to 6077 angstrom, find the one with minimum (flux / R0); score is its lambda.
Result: 6076.0 angstrom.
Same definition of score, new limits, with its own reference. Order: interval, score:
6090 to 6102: 6097.0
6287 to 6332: 6316.0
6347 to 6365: 6359.5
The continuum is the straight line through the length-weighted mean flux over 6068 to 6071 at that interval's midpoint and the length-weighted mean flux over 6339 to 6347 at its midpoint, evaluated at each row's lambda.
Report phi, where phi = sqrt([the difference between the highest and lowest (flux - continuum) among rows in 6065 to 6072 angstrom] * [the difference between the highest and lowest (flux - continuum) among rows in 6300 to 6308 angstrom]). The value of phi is 6.6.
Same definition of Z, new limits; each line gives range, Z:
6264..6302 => 17.9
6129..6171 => 7.5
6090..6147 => 8.9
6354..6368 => 11.4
